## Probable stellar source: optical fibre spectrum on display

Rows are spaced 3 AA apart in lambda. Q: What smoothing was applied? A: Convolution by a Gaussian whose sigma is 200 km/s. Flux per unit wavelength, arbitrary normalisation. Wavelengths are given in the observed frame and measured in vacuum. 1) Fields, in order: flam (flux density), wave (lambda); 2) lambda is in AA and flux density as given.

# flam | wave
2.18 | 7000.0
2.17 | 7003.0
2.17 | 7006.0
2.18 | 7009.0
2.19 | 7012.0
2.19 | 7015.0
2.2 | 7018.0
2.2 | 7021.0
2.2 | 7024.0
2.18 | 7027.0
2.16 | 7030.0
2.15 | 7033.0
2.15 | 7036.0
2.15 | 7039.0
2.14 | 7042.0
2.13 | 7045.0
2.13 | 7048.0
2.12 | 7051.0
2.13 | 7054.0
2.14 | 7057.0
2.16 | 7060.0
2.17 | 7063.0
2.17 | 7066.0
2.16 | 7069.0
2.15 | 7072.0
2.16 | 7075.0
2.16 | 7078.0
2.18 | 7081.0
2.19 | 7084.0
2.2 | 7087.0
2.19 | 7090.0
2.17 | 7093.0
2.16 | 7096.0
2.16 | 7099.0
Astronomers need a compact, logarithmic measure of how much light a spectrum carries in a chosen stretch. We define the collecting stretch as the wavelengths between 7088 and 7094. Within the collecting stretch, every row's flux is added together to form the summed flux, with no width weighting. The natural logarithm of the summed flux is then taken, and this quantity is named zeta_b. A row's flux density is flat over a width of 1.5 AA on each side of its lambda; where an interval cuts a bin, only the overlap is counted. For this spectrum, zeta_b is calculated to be 1.47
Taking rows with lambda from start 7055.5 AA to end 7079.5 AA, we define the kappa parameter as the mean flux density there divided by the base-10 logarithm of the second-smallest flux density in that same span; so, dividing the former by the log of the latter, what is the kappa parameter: 6.49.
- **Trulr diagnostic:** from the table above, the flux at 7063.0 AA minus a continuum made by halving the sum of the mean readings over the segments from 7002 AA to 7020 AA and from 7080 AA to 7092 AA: -0.017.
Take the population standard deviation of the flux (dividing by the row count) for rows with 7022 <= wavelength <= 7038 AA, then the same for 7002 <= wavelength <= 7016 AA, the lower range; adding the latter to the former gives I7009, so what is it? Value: 0.028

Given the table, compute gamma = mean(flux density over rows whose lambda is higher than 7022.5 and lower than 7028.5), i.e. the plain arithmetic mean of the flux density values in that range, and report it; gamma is 2.19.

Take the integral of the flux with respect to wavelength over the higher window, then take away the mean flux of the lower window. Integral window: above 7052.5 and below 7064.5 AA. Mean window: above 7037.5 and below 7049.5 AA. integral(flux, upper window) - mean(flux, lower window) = 24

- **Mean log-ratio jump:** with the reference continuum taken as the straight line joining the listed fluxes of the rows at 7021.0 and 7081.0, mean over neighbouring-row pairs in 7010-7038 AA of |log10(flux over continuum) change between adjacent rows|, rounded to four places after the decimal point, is 0.0015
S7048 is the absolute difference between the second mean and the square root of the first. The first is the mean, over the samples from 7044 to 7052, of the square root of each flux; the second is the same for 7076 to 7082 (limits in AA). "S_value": 0.265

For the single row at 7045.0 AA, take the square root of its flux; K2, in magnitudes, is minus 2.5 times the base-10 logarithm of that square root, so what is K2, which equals -0.410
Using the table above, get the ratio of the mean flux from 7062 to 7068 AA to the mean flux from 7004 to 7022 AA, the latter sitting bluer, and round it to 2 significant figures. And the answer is 0.99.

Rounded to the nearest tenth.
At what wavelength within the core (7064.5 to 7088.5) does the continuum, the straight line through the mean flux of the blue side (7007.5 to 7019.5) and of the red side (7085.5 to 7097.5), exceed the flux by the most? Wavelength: 7072.0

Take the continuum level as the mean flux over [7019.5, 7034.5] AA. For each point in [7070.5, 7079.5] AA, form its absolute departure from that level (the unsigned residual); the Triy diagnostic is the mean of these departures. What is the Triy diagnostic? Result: 0.021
